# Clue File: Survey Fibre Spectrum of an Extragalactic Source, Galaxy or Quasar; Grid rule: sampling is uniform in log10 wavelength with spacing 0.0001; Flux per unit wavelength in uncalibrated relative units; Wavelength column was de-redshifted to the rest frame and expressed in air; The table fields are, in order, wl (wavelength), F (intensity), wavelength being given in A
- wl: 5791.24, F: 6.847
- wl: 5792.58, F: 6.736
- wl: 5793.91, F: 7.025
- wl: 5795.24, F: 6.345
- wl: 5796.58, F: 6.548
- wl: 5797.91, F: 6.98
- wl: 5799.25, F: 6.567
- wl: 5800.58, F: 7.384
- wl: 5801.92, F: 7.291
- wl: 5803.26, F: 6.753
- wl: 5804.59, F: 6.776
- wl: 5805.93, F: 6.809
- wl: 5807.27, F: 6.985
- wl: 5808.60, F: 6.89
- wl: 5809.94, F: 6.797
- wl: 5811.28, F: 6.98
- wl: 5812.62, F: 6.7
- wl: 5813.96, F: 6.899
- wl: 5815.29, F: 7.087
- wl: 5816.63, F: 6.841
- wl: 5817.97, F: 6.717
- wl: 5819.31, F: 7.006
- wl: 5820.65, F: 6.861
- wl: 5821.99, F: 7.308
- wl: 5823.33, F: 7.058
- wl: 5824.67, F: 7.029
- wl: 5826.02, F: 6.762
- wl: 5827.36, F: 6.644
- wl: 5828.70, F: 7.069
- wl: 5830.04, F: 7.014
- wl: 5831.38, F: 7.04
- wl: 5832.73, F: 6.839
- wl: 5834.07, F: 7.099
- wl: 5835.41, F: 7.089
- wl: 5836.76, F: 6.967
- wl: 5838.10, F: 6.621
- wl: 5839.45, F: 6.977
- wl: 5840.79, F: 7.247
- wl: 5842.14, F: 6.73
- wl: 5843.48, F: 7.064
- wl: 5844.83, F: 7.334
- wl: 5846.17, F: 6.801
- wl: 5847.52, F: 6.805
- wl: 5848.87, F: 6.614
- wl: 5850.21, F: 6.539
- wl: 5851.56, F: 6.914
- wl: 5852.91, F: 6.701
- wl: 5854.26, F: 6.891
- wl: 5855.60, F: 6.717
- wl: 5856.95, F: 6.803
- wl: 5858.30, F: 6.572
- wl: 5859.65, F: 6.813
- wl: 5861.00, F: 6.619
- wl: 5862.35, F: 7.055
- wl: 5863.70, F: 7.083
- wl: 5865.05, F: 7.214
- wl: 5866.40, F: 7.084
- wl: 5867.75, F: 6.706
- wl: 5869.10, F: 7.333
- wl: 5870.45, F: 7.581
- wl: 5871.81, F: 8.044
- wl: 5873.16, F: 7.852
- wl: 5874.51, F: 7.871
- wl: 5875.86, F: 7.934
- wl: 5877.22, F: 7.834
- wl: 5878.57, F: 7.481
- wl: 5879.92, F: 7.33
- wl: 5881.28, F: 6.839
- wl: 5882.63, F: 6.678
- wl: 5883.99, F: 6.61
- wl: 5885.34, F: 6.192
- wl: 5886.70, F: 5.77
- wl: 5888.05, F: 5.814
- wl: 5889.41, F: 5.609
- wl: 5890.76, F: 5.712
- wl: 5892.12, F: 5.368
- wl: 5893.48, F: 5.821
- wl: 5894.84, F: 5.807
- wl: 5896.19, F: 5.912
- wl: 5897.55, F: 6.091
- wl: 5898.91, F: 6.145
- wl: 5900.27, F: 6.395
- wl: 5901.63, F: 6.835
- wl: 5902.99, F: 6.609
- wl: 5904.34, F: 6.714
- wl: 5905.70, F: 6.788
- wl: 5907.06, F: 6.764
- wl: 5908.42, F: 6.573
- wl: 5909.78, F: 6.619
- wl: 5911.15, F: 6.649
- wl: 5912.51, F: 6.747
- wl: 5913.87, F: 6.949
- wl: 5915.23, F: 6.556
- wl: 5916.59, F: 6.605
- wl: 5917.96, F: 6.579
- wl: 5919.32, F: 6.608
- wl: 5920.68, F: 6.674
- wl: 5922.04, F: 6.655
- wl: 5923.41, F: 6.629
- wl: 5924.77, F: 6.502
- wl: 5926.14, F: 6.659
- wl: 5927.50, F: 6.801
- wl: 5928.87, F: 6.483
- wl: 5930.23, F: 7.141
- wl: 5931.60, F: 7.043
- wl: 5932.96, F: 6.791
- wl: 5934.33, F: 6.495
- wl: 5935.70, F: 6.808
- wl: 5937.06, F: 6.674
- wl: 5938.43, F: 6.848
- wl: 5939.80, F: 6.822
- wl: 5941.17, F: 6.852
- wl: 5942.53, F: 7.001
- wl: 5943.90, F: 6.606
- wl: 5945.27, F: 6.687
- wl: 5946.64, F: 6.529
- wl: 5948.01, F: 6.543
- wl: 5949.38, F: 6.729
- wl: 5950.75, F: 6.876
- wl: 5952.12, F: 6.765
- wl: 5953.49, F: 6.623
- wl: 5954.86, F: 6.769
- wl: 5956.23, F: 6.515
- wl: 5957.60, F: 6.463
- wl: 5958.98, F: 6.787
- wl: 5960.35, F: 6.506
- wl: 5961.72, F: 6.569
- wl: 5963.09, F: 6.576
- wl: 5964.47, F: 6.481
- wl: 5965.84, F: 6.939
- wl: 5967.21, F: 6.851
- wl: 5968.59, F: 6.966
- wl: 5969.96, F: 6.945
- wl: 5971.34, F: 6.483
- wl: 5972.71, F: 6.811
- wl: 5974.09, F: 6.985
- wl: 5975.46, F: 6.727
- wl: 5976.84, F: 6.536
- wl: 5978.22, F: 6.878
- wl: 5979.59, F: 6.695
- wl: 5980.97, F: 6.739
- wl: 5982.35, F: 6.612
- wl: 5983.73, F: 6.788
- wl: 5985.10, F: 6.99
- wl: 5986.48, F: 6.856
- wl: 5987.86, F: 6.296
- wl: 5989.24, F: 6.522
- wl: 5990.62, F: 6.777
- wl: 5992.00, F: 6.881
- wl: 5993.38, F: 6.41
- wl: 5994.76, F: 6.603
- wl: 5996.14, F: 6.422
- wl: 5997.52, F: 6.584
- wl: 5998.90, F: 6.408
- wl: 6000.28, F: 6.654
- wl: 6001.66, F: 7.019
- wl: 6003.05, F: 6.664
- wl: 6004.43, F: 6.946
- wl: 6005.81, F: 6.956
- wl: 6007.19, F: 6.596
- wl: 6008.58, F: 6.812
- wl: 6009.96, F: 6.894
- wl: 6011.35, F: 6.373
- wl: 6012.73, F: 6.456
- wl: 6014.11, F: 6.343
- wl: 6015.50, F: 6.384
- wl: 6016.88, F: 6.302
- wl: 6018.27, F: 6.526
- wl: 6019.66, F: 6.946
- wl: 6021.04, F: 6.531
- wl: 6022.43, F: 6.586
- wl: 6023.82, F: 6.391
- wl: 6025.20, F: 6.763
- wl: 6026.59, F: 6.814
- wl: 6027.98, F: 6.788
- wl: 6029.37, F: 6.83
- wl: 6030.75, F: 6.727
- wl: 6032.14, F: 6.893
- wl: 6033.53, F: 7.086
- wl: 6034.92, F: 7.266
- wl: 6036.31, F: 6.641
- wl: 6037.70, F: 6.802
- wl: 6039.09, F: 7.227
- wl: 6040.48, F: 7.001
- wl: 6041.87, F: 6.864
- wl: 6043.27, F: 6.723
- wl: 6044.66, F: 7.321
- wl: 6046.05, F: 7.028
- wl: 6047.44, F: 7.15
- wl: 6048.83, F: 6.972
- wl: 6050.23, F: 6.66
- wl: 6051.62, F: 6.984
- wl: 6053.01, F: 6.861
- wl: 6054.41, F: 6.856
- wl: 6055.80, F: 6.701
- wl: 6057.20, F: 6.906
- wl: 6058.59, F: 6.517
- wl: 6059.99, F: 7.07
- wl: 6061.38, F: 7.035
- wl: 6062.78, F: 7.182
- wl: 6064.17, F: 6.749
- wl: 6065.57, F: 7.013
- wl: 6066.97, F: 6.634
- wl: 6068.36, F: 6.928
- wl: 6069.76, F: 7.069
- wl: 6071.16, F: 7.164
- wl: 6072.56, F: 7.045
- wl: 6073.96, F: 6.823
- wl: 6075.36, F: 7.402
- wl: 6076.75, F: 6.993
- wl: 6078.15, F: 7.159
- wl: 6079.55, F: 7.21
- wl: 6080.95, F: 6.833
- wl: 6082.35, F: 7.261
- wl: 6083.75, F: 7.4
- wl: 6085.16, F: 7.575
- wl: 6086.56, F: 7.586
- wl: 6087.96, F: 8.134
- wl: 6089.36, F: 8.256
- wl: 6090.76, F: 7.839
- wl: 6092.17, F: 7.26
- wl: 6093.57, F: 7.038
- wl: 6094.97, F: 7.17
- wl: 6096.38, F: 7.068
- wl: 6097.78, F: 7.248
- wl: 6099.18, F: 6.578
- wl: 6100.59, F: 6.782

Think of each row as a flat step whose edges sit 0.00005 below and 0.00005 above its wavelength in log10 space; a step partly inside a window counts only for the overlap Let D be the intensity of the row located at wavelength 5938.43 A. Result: 6.848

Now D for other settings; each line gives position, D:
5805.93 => 6.809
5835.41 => 7.089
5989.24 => 6.522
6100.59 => 6.782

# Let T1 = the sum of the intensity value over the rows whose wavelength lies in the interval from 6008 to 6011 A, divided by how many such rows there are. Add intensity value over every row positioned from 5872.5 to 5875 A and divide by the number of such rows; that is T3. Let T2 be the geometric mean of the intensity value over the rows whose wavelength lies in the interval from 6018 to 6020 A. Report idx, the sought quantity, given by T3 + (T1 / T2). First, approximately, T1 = 6.9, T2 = 6.73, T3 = 7.86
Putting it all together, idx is 8.88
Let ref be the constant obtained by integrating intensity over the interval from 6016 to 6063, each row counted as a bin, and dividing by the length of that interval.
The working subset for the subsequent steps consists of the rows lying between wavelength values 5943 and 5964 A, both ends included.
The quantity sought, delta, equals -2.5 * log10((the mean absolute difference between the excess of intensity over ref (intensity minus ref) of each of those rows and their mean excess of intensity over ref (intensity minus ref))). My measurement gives 2.44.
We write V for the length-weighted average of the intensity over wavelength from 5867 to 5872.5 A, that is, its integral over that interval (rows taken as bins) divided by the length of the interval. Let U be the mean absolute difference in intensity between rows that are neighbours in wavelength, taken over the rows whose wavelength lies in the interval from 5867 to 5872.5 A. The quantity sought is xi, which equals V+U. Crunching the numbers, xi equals 7.86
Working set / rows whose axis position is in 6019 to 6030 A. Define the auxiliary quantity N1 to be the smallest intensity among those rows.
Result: 6.391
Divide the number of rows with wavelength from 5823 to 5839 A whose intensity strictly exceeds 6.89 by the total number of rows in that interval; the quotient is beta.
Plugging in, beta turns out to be 0.67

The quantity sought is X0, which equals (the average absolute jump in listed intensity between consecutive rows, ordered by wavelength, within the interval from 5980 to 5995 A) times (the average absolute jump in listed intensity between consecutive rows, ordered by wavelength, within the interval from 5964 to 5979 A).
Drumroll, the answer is 0.060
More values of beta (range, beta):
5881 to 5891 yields 0.00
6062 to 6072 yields 0.71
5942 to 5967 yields 0.11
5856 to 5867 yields 0.50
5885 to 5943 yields 0.09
